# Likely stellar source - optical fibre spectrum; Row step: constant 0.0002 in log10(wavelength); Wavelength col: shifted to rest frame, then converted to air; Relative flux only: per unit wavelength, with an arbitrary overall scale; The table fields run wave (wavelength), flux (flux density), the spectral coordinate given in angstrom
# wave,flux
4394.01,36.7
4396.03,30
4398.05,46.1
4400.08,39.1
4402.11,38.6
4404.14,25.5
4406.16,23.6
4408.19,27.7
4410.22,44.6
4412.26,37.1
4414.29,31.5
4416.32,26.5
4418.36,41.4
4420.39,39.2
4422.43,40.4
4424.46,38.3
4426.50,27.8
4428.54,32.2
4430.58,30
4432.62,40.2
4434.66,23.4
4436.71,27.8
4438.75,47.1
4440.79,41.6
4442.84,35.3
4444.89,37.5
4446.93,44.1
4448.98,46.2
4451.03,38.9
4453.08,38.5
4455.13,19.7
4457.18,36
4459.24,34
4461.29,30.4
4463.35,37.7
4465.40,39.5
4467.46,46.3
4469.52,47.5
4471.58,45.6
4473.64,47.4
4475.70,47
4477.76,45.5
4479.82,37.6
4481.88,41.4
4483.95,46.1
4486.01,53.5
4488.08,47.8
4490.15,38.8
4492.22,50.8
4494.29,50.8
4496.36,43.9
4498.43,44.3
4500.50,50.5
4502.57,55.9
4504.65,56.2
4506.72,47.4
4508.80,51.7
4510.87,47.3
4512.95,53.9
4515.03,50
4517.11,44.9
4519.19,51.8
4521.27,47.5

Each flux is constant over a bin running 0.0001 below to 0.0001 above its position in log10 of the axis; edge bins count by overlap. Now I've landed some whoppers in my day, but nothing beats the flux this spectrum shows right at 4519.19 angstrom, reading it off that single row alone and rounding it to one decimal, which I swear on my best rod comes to 51.8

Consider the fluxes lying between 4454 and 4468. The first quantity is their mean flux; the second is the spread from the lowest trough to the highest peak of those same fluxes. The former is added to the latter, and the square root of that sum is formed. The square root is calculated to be 7.8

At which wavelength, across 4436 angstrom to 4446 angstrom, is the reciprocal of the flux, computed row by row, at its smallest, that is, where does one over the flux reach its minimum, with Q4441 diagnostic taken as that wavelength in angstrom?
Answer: 4438.75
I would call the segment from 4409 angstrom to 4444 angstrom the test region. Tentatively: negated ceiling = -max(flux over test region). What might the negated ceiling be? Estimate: -47.1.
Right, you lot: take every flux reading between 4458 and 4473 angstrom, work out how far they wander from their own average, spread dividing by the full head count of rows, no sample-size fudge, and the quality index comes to 6.1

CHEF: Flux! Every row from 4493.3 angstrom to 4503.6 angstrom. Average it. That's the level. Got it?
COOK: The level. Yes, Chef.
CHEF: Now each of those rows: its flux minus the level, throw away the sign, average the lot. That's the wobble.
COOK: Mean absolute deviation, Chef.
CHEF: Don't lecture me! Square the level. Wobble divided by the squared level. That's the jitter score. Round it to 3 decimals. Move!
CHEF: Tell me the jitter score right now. 0.002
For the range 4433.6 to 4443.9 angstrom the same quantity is 0.006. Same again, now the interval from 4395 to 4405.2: 0.005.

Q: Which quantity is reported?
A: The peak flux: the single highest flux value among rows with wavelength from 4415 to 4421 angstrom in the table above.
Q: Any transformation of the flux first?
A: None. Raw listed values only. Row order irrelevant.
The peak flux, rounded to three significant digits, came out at 41.4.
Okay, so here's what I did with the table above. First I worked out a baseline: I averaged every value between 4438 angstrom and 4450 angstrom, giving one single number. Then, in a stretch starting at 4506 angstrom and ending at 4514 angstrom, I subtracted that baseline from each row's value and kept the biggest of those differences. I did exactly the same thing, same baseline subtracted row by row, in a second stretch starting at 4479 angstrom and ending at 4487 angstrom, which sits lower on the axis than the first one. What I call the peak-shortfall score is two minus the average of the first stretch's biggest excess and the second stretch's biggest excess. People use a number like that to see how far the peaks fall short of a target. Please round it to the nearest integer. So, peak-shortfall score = -10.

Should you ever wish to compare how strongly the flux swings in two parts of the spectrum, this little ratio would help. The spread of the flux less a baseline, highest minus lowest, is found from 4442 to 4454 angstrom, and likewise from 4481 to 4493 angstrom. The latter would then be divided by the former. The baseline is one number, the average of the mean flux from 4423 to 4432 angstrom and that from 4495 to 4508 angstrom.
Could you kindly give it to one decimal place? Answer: 1.3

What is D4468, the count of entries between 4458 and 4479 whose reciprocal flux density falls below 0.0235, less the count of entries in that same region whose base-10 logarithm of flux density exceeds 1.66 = 2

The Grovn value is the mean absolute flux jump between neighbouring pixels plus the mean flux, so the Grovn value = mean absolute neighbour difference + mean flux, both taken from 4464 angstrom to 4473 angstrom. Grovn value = 48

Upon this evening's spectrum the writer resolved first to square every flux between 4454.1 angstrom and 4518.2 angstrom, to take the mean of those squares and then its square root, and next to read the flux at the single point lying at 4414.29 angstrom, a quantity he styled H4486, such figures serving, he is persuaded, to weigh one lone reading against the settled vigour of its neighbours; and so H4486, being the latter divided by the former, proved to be 0.69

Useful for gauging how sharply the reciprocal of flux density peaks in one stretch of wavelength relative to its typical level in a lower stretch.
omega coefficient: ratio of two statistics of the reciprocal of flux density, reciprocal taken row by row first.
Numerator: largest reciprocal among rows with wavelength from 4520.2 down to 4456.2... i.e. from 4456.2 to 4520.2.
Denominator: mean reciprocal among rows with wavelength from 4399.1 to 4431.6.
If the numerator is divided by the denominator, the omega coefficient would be 1.08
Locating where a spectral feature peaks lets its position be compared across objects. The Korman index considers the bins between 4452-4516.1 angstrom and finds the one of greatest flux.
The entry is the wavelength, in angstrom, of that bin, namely 4504.65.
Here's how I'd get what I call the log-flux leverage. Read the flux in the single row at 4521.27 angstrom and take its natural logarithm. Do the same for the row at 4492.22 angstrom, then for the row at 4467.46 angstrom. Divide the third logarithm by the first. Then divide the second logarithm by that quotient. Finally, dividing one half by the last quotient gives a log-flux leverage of 0.126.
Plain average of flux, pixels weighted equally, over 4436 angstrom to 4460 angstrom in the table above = 37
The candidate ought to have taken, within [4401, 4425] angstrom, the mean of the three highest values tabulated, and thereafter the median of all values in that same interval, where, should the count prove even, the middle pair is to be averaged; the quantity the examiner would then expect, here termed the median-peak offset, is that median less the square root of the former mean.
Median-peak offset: 31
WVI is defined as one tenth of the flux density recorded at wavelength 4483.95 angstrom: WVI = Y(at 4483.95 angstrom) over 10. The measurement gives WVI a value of 4.61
